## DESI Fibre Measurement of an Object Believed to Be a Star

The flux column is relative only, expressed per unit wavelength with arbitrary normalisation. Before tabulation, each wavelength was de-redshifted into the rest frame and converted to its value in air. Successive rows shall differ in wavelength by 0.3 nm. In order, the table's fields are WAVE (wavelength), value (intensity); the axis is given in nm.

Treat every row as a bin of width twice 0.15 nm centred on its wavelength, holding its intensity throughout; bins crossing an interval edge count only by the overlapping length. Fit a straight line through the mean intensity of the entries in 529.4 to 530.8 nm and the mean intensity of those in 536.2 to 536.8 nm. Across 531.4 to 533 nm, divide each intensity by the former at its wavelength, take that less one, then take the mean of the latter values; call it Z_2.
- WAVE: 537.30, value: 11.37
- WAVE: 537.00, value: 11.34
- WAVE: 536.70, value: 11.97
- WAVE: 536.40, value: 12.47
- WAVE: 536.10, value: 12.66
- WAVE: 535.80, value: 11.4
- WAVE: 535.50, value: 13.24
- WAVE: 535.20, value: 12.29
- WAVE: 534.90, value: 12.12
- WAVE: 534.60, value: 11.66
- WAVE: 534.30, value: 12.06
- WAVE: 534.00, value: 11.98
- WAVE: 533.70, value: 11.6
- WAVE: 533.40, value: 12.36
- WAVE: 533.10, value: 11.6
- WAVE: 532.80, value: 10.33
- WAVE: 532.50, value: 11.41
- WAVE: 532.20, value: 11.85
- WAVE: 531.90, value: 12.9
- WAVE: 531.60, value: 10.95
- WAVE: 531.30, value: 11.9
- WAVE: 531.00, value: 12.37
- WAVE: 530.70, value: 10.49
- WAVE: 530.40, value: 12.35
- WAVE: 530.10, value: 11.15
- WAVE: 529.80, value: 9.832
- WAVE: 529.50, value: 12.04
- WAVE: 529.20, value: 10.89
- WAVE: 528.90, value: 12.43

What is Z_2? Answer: -0.002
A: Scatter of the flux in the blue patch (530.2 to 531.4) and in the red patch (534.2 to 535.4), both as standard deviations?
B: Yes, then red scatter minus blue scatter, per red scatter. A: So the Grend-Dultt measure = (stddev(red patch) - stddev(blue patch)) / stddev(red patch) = -2.3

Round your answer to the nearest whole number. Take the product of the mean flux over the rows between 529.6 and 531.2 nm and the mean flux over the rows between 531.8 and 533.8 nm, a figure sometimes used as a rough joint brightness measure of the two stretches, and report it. 132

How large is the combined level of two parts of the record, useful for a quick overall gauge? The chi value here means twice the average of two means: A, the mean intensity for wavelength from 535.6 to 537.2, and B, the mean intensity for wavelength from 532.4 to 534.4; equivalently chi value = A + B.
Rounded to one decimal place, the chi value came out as 23.6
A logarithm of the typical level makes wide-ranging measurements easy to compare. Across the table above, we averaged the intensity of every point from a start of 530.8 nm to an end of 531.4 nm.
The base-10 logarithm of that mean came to 1.08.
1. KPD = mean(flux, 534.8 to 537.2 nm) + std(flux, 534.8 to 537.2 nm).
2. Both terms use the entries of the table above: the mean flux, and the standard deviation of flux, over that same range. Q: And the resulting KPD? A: 12.8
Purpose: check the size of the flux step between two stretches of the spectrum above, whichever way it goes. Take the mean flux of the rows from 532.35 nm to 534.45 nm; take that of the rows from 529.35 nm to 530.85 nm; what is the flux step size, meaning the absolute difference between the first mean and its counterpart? 0.45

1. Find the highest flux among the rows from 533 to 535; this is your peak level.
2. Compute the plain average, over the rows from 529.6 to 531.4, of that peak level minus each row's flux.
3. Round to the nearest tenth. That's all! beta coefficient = 1.0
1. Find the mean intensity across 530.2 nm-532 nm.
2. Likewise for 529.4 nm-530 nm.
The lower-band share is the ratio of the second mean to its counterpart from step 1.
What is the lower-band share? 0.92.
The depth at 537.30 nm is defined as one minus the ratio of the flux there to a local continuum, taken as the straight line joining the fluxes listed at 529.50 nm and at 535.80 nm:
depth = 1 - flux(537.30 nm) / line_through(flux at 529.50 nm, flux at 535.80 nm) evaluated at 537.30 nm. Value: -0.011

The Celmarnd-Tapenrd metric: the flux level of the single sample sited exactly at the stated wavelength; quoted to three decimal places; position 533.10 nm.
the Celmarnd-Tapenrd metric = 11.600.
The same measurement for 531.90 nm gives 12.900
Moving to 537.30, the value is 11.370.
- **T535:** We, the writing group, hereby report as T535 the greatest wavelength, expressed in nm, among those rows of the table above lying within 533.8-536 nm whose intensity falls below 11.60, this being 535.80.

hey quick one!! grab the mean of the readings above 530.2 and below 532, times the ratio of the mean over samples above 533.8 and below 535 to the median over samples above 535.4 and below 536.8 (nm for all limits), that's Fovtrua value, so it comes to 11.3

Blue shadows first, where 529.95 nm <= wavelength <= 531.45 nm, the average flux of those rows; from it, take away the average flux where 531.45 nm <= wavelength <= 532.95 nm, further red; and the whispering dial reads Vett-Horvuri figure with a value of 0.2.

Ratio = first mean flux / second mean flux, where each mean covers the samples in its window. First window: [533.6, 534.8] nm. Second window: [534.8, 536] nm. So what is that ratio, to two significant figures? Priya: 0.96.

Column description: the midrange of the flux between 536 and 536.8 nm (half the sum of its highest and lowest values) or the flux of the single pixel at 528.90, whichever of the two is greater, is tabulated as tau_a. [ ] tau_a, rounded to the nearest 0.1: 12.4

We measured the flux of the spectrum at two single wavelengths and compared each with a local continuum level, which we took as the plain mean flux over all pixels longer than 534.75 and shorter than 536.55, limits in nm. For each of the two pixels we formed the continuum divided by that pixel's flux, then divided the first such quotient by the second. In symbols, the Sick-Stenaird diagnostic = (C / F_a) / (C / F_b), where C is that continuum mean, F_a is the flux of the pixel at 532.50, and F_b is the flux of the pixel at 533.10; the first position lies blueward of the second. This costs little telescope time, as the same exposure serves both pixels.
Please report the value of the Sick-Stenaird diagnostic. 1.02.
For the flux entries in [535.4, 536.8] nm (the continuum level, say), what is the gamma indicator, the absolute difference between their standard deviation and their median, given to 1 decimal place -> 11.8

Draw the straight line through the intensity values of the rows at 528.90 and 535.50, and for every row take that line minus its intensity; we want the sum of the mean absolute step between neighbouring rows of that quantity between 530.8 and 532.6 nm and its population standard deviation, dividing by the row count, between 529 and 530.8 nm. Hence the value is 1.86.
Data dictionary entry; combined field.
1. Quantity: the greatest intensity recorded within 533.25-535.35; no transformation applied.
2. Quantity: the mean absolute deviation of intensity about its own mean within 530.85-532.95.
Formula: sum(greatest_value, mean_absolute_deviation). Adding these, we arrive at 13.0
